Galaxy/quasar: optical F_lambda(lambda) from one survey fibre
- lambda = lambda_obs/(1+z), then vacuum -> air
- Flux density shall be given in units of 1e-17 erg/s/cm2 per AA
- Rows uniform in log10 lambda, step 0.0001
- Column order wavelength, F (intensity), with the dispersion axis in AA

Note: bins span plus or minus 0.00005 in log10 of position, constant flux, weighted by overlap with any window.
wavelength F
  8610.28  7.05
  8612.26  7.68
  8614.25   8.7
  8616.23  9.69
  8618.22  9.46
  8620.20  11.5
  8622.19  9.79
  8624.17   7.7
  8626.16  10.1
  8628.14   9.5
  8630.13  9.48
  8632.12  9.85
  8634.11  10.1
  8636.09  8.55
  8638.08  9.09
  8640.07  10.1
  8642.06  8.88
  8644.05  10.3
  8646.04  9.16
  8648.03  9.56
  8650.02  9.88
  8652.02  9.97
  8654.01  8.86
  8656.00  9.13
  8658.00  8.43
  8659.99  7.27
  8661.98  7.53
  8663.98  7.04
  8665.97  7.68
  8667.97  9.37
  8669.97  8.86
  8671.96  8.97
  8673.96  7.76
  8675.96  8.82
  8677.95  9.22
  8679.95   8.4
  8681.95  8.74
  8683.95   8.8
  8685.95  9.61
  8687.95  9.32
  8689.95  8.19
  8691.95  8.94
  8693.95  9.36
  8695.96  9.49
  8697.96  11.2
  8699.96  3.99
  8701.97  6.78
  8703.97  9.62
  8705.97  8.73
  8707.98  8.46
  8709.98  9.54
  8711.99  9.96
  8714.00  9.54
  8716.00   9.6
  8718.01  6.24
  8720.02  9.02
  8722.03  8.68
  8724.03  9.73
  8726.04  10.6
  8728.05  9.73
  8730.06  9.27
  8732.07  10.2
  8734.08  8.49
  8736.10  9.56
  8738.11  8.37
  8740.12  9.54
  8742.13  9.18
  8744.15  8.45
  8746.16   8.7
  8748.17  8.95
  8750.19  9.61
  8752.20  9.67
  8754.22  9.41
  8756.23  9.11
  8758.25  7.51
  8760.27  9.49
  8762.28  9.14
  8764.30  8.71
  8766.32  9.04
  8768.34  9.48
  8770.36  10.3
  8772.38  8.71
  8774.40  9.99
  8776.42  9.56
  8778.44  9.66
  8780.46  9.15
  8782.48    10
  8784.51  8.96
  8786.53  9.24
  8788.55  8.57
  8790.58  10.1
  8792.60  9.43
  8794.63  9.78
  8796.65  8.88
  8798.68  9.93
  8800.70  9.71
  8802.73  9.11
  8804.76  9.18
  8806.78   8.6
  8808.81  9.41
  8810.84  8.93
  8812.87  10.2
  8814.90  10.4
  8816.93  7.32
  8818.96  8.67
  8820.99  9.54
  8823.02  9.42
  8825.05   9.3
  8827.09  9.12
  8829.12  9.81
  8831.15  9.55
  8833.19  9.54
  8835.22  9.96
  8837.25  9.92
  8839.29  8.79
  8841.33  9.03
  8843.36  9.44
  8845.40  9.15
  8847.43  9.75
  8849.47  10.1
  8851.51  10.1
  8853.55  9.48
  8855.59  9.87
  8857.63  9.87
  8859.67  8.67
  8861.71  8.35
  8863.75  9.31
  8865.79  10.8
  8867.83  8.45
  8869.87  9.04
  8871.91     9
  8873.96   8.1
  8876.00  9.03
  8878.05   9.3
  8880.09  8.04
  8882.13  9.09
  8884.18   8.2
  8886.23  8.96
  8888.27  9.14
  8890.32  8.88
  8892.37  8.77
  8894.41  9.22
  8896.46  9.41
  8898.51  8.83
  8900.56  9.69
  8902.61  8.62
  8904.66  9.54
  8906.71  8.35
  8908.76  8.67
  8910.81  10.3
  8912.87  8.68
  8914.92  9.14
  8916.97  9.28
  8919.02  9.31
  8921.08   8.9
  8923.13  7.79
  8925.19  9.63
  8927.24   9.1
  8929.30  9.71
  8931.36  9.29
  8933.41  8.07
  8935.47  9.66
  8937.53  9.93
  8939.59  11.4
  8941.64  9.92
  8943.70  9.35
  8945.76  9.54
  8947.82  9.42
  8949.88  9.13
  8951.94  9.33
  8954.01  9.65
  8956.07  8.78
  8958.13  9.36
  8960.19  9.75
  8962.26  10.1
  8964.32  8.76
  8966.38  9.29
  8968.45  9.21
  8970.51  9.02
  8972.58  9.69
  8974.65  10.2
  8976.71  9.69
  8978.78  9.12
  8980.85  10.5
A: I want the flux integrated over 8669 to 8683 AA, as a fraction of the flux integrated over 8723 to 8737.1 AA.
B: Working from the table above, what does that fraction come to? 0.89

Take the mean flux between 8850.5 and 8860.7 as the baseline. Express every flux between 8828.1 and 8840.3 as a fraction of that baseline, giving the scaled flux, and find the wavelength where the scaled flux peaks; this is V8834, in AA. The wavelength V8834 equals 8835.22 AA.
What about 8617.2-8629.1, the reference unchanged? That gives 8620.20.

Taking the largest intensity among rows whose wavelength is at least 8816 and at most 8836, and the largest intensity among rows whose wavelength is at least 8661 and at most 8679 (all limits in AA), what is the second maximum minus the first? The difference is -0.6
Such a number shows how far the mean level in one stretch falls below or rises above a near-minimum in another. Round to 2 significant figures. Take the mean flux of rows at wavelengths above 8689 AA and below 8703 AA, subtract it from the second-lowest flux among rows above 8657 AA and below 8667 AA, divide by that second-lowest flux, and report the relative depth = -0.14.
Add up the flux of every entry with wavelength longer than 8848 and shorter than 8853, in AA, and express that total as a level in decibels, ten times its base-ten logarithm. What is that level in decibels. 13.1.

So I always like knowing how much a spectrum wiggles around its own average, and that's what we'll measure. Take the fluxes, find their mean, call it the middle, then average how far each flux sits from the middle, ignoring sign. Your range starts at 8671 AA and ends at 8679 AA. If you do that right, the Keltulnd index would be 0.47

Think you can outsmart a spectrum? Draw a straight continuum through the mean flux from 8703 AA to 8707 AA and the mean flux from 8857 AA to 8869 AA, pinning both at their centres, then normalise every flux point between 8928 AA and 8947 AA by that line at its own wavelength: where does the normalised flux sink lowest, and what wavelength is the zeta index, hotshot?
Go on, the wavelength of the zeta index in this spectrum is 8933.41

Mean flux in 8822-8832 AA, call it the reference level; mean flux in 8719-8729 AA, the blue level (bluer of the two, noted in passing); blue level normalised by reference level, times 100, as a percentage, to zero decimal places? 101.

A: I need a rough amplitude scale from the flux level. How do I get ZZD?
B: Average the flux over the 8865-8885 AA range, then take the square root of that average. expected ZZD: 2.98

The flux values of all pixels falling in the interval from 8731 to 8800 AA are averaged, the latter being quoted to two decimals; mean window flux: 9.26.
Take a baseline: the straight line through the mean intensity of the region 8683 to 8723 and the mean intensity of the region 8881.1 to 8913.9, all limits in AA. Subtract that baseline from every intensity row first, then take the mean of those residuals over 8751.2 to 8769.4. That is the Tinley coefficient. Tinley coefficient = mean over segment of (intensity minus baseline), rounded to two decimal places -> 0.23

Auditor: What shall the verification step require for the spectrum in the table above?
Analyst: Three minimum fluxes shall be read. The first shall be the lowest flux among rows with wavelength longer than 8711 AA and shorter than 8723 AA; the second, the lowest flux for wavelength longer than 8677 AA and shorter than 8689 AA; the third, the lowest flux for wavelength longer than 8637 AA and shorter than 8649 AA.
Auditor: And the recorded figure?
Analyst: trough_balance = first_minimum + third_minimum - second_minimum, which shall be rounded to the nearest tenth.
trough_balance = 6.7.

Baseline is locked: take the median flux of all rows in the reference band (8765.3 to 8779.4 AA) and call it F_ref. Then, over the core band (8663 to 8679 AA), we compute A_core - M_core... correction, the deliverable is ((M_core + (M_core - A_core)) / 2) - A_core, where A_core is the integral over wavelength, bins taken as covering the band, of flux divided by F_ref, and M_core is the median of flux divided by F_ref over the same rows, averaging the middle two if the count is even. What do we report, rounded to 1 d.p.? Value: -20.3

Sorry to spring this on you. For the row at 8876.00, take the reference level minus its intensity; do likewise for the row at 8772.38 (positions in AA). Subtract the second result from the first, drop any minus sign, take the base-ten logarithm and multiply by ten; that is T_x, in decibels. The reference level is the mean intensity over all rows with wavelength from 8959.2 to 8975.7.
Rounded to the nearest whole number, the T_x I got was -5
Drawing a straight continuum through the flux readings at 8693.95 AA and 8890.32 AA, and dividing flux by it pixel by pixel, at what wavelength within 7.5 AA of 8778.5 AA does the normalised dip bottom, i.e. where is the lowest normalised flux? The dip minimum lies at 8772.38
